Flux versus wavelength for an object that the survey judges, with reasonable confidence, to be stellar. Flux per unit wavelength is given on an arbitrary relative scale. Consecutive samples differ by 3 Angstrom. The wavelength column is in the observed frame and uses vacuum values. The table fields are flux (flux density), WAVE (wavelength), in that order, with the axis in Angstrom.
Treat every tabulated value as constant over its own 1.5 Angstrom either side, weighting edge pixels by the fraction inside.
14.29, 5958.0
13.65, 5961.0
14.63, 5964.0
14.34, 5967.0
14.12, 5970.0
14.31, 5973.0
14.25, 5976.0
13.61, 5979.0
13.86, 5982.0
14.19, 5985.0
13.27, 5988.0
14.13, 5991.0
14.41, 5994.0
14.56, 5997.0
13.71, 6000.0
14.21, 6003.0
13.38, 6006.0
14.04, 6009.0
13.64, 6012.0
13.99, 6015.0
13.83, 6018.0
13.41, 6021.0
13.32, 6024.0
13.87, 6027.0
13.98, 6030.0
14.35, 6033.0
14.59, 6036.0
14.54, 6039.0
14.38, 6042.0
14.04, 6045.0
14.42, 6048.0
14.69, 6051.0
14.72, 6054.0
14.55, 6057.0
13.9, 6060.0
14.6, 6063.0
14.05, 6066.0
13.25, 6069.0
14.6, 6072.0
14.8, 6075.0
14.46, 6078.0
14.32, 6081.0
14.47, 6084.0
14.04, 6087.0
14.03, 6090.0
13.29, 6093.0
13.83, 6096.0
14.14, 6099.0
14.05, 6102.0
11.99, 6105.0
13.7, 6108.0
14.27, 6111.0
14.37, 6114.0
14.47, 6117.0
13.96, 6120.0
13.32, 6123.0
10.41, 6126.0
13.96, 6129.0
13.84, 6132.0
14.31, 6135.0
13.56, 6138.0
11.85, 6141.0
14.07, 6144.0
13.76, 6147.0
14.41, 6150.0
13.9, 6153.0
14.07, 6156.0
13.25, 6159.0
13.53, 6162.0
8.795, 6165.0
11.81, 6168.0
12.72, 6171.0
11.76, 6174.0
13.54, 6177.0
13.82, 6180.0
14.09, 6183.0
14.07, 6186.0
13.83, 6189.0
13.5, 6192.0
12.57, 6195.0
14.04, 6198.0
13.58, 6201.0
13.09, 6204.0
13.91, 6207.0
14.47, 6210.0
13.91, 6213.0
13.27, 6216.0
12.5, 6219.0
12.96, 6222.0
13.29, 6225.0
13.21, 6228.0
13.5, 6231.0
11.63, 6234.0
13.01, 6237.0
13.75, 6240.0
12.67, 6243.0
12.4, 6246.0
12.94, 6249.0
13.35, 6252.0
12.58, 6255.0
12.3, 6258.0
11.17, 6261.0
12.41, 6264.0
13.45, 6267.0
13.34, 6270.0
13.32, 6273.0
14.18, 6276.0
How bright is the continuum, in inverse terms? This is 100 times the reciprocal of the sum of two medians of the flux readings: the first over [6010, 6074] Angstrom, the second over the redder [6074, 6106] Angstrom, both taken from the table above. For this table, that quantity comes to 3.56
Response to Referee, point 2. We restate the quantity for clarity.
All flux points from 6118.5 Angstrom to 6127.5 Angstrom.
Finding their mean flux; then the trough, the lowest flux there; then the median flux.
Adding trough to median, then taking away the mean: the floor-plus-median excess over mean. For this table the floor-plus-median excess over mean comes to 11.2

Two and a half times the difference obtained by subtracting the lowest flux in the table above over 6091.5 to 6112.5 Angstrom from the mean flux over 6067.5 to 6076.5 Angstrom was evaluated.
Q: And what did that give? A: 6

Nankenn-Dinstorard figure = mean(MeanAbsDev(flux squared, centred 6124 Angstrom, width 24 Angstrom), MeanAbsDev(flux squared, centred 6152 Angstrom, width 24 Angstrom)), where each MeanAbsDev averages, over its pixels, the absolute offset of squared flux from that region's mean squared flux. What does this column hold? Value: 18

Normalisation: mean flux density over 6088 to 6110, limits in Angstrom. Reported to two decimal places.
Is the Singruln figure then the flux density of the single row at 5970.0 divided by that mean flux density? 1.04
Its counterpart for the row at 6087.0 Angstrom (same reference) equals 1.03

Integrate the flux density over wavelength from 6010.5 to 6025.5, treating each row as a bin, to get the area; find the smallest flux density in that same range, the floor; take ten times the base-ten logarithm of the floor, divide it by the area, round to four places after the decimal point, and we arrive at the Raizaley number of 0.0550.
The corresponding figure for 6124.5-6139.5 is 0.0513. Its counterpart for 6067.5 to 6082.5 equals 0.0524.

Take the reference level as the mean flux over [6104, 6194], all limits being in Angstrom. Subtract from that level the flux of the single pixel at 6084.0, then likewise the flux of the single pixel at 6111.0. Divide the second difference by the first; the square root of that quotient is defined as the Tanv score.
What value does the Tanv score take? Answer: 0.9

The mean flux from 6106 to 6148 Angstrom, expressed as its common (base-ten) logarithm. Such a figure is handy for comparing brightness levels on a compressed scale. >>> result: 1.13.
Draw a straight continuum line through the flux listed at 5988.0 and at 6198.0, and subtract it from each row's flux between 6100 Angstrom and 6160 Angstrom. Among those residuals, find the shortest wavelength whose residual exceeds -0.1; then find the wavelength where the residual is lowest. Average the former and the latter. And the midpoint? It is 6114.0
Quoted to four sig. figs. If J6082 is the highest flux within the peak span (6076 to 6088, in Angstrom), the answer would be 14.47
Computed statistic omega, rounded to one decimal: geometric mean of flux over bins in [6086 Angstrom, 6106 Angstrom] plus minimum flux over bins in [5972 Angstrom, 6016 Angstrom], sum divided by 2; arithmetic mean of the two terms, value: 13.4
